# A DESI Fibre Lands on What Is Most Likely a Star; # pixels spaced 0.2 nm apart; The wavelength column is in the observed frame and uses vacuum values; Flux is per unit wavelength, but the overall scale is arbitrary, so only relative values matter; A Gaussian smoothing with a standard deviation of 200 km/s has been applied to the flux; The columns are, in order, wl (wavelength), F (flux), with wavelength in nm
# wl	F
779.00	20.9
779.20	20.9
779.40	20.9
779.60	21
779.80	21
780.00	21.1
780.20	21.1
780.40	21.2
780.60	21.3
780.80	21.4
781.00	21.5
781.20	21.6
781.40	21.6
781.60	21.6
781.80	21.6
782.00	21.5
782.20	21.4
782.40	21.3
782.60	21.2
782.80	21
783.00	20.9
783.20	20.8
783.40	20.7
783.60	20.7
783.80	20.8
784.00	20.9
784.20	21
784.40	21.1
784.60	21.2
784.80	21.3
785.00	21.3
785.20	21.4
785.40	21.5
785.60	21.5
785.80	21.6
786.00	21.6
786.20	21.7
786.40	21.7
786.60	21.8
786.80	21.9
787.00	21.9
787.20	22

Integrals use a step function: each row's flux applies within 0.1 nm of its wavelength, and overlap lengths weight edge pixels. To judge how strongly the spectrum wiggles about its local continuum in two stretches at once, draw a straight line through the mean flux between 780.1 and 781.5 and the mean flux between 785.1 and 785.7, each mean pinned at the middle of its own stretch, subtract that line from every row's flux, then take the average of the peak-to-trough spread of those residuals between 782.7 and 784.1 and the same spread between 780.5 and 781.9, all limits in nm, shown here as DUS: 0.30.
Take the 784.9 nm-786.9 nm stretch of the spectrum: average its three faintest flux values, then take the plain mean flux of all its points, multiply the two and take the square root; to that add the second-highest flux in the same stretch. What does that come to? 43.3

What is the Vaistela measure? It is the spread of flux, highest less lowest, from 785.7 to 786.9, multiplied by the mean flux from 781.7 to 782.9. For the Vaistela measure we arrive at 6.40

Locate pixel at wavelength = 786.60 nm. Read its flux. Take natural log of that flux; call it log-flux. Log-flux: 3.08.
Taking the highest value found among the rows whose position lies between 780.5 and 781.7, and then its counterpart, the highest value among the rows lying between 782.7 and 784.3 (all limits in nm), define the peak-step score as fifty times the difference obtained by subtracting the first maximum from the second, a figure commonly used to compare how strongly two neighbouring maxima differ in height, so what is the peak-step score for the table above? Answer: -30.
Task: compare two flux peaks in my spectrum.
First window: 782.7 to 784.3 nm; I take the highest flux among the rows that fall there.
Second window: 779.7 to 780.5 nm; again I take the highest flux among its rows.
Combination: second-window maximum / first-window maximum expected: 1.01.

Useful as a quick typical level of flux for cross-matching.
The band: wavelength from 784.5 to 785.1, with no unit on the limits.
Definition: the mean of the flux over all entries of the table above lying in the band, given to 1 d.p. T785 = 21.3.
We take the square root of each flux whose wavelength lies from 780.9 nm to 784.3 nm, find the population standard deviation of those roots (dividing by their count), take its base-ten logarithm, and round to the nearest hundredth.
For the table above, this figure -1.43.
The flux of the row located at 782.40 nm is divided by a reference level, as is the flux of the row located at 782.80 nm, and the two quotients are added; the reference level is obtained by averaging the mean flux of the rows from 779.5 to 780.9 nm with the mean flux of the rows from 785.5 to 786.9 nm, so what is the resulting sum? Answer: 1.97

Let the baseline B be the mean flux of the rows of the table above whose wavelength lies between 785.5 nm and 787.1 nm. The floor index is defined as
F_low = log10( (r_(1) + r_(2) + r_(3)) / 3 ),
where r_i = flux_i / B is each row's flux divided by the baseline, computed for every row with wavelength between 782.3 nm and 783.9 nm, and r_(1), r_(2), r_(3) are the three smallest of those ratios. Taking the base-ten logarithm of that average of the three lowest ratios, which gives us -0.020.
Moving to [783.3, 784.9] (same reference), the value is -0.020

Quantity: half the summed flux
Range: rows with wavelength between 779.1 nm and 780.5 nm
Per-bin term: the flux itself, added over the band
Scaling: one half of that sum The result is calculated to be 74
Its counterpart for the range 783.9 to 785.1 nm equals 63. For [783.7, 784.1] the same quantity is 21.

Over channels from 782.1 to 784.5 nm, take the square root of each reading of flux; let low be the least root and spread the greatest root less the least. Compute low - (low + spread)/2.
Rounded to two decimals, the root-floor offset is 2.24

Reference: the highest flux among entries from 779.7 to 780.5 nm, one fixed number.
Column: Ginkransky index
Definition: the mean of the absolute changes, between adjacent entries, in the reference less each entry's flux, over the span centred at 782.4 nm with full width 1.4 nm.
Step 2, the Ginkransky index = 0.117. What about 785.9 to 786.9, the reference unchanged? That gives 0.075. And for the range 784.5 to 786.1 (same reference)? 0.057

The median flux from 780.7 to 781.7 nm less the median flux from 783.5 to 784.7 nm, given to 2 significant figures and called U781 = 0.65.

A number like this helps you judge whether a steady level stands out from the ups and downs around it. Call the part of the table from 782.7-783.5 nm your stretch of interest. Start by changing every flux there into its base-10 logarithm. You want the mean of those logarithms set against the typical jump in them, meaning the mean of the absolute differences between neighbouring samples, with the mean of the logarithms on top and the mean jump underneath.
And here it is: 633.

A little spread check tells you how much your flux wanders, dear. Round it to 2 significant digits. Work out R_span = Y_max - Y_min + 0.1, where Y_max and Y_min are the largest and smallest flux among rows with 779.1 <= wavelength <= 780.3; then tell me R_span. 0.30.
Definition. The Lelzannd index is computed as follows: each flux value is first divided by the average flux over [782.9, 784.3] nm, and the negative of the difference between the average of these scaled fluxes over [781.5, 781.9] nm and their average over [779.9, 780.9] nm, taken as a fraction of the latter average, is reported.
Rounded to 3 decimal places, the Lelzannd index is -0.018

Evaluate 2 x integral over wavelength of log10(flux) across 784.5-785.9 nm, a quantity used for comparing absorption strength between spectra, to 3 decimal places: 3.725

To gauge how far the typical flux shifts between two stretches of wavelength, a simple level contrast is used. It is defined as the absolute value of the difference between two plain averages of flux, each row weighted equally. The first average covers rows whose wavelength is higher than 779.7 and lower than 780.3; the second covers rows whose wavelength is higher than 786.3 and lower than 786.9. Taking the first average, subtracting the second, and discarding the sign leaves 0.733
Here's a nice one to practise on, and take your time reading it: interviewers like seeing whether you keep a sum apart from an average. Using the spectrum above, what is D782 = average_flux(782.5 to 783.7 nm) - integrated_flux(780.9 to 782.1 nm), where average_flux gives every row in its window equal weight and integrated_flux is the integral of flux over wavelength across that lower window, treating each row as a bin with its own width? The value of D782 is -5.00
